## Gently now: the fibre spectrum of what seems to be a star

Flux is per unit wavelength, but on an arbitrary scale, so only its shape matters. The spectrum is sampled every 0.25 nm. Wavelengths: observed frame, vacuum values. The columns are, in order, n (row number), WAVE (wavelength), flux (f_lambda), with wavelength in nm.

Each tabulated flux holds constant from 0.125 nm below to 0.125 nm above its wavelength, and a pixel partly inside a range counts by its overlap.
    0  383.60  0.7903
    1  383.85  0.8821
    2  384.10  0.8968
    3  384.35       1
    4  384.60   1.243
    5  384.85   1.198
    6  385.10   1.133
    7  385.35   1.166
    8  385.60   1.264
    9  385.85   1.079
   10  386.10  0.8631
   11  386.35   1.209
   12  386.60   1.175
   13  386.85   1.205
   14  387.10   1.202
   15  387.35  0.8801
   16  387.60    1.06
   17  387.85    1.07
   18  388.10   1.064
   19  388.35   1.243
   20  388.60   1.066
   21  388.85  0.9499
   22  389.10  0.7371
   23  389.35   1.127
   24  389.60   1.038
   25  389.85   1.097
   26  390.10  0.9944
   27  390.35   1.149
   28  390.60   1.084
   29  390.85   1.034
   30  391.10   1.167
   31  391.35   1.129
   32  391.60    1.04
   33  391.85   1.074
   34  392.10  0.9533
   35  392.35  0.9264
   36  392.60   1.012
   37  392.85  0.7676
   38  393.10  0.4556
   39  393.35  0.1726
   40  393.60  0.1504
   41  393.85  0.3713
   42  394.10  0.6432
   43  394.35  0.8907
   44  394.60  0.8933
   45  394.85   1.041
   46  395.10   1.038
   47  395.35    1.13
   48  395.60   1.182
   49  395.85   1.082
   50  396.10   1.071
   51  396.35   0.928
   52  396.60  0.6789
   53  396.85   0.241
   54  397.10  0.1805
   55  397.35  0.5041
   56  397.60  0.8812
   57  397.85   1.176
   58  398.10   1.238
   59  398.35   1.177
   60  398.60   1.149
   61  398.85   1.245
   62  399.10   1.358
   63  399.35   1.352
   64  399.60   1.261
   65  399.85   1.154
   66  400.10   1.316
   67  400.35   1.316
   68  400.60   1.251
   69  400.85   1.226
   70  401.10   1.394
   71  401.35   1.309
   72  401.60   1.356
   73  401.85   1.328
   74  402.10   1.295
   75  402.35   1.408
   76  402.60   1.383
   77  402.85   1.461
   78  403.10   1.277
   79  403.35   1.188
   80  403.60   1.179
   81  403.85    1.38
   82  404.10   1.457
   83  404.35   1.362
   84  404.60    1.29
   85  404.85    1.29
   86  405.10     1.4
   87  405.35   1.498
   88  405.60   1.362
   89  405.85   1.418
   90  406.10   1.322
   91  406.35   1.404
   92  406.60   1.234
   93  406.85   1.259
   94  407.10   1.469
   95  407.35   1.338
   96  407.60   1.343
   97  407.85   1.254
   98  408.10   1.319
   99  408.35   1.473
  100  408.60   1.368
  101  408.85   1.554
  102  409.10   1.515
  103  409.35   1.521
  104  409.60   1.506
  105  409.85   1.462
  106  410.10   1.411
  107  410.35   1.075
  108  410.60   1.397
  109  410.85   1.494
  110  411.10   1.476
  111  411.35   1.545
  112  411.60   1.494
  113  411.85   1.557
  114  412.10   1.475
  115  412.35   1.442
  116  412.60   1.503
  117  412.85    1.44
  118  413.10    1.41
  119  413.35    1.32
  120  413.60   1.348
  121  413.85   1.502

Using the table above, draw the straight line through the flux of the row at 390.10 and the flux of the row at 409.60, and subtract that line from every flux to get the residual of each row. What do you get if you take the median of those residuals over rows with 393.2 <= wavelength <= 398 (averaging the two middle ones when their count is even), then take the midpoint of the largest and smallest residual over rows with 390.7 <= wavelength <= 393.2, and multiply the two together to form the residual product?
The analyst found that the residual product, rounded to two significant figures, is 0.054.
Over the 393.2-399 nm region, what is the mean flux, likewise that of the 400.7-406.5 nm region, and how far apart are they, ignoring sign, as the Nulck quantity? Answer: 0.52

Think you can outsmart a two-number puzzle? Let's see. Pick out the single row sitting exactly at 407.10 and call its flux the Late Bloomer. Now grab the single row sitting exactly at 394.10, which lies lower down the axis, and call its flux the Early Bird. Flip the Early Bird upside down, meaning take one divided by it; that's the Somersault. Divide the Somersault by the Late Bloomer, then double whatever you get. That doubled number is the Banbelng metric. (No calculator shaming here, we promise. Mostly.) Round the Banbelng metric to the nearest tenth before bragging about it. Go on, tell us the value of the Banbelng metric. 2.1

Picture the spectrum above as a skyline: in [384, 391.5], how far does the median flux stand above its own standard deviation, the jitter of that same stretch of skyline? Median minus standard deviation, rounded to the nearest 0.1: 1.0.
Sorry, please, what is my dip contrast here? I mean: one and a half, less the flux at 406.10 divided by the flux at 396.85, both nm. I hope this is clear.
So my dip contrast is -4.0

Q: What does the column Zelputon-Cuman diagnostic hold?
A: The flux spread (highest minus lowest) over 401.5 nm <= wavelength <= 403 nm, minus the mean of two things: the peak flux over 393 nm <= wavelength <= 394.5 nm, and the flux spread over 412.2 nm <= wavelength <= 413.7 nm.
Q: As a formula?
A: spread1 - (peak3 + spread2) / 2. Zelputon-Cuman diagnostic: -0.37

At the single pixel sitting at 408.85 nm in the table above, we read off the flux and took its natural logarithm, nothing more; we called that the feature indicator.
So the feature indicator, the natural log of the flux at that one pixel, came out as 0.44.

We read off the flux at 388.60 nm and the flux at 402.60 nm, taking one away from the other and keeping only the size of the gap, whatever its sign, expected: 0.32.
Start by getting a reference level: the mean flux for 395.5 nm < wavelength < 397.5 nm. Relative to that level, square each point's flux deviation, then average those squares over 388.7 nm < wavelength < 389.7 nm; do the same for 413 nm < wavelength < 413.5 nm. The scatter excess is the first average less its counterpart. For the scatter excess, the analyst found -0.33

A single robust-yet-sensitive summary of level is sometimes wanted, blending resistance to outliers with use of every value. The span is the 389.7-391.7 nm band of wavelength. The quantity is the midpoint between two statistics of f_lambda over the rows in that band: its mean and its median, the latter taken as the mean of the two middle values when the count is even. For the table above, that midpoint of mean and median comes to 1.09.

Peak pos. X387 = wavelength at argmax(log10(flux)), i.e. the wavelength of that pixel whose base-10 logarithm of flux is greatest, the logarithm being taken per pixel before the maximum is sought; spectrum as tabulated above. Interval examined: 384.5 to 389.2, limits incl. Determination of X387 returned 385.60 nm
